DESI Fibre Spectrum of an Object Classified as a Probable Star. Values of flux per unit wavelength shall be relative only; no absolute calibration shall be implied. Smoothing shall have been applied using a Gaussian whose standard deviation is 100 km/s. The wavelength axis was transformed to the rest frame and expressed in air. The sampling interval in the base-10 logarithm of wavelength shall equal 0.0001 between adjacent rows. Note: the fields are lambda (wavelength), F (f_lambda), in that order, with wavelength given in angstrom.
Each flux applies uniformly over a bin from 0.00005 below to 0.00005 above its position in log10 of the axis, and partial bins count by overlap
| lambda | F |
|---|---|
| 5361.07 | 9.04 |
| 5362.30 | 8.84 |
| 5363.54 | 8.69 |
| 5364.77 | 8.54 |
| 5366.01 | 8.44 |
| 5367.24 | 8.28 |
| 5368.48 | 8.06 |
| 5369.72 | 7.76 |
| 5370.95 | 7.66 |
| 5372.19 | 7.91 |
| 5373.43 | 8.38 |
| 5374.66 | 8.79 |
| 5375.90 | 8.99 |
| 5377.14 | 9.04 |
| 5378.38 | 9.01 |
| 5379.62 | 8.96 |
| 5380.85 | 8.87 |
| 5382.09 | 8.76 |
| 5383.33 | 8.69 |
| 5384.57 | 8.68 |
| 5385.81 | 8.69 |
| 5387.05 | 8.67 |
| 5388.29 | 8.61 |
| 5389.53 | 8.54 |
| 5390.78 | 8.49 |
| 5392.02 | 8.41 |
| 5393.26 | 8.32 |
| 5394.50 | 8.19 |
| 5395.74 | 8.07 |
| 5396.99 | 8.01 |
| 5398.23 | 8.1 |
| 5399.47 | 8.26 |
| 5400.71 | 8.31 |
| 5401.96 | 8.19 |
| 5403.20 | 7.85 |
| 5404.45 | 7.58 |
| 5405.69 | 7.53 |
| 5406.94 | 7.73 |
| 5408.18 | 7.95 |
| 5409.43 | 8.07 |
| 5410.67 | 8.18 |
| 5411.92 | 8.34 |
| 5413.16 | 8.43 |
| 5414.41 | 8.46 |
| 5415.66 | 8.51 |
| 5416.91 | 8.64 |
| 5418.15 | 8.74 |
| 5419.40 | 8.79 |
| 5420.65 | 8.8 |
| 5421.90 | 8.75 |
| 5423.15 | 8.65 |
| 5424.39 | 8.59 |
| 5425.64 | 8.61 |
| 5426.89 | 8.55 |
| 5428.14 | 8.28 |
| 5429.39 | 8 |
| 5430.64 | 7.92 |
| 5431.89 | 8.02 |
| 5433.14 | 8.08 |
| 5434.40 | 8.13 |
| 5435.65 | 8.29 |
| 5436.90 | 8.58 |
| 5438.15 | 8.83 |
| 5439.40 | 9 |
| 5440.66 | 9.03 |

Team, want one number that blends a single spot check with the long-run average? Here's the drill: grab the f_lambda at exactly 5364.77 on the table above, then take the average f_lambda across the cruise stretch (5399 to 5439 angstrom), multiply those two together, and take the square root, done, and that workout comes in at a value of 8.42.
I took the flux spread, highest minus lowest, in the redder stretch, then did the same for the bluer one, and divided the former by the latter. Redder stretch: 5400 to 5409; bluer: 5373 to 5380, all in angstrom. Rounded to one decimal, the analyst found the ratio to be 1.2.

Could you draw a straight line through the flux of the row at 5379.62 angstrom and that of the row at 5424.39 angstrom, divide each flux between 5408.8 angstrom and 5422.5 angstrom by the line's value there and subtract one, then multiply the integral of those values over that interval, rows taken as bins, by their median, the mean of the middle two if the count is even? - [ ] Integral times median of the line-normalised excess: 0.00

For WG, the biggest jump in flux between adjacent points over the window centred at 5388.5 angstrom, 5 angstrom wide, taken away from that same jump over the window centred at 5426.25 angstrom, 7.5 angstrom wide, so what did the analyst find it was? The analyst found 0.21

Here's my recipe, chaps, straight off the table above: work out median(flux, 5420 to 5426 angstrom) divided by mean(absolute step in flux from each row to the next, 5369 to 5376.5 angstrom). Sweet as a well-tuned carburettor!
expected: 30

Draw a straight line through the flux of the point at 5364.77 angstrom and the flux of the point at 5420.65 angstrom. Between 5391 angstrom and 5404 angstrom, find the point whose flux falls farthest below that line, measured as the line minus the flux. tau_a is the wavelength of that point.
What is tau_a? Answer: 5403.20 angstrom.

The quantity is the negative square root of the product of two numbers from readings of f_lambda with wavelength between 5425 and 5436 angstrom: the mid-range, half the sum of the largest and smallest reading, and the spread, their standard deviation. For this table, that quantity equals -1.4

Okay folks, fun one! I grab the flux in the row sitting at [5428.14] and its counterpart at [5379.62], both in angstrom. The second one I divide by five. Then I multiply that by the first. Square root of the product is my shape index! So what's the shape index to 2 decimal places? 3.85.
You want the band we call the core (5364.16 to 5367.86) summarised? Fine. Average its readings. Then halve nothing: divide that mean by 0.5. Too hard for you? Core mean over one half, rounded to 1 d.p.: 16.8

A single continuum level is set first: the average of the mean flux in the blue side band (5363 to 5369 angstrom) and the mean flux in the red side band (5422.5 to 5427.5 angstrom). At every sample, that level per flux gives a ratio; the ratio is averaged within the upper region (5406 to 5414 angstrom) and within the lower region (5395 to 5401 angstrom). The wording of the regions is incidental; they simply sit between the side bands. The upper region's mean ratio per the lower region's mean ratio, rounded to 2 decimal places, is 1.00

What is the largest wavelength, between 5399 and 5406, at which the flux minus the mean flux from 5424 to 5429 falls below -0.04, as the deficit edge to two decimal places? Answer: 5405.69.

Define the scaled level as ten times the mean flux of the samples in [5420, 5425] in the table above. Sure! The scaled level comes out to 87.0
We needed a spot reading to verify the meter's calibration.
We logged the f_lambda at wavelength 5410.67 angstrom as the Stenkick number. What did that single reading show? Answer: 8.18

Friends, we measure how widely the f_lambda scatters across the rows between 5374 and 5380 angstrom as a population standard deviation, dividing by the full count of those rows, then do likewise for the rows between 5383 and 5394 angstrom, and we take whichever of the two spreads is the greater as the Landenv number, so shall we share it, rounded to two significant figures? 0.13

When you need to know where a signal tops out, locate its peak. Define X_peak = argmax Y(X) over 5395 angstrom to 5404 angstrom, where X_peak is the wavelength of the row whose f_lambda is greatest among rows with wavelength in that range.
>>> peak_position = 5400.71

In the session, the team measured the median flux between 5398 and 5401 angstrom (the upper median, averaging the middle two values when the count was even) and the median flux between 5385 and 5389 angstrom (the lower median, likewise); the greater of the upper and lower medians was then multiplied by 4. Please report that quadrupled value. 34.7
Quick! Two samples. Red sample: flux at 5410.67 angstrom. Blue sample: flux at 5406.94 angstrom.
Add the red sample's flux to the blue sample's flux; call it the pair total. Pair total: 15.9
